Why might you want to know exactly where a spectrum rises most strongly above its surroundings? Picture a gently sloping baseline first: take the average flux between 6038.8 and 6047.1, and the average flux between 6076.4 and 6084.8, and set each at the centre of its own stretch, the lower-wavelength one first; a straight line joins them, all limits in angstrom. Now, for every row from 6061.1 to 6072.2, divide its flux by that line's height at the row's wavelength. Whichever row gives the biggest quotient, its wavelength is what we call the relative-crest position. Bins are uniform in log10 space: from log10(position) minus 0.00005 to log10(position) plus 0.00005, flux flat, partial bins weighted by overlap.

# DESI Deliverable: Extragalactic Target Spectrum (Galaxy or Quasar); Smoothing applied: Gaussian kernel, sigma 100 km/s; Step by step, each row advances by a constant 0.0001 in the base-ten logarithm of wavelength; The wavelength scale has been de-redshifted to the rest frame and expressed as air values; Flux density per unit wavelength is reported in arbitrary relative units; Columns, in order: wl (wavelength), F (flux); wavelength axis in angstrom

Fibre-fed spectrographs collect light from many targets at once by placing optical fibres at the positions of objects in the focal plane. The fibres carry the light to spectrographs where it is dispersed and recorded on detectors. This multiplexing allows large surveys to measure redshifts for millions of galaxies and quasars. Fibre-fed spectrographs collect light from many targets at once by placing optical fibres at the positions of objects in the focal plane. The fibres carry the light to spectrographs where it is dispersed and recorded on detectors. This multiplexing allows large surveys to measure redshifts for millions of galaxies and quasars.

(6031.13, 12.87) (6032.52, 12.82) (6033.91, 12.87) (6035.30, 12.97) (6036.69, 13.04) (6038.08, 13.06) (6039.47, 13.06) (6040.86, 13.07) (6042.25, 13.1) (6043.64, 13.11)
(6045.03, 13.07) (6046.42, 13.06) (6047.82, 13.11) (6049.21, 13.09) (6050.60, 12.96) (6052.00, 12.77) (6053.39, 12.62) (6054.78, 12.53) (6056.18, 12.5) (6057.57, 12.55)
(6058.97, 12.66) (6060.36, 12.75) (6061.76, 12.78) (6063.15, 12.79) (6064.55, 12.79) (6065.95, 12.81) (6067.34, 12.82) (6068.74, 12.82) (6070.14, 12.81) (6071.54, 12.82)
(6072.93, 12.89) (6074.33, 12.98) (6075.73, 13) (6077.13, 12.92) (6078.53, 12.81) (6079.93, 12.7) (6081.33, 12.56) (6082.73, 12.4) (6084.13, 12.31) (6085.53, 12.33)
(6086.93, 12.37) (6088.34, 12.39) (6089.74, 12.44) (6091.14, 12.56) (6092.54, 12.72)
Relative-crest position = 6071.54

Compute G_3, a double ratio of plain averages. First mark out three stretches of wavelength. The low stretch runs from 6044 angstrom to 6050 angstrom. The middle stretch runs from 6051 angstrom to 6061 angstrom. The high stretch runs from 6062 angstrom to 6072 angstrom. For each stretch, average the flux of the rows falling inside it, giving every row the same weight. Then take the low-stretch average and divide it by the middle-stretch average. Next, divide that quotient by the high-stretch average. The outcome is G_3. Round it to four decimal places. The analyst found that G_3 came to 0.0809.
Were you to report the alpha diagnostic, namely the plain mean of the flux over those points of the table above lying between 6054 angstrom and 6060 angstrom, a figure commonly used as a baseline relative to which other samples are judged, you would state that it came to 12.6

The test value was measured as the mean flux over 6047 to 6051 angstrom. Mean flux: 13.1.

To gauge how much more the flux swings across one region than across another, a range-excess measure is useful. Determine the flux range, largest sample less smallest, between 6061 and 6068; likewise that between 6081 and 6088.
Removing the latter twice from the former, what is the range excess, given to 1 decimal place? -0.5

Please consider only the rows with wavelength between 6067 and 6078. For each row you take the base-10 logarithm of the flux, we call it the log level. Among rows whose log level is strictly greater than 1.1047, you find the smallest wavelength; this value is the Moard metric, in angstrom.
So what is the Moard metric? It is 6067.34 angstrom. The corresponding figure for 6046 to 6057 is 6046.42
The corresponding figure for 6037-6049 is 6038.08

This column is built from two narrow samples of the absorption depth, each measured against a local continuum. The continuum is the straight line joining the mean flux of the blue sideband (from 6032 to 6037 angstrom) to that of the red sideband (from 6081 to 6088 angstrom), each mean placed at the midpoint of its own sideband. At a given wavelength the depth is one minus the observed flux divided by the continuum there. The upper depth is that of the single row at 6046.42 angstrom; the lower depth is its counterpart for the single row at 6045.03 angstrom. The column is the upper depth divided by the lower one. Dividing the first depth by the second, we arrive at 1.0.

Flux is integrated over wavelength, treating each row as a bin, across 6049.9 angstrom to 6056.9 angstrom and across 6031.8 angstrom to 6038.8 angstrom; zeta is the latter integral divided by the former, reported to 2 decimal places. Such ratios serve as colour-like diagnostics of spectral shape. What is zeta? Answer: 1.02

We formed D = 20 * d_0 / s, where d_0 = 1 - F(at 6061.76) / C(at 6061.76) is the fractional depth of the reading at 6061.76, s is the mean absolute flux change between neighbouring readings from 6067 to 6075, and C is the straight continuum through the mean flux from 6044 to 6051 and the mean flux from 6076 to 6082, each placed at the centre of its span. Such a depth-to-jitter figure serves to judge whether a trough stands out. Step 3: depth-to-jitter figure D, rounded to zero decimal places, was 6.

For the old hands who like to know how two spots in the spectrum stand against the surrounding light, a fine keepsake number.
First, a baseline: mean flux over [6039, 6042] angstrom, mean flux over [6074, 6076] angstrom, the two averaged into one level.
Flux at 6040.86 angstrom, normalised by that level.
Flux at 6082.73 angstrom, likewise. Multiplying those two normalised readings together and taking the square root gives 0.977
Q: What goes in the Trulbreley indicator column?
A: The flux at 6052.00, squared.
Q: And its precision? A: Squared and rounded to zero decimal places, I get 163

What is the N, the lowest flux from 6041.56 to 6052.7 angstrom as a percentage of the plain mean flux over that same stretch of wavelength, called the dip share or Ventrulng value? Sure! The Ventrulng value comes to 98.0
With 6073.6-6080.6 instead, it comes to 98.6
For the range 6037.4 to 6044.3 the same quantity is 99.8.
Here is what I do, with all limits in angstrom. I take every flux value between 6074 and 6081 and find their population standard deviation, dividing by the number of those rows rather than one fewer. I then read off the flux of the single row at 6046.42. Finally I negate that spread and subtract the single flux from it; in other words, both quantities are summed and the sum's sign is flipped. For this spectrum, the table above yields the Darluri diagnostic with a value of -13.2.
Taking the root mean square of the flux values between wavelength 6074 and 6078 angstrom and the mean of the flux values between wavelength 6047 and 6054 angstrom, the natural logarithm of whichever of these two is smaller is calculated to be 2.56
